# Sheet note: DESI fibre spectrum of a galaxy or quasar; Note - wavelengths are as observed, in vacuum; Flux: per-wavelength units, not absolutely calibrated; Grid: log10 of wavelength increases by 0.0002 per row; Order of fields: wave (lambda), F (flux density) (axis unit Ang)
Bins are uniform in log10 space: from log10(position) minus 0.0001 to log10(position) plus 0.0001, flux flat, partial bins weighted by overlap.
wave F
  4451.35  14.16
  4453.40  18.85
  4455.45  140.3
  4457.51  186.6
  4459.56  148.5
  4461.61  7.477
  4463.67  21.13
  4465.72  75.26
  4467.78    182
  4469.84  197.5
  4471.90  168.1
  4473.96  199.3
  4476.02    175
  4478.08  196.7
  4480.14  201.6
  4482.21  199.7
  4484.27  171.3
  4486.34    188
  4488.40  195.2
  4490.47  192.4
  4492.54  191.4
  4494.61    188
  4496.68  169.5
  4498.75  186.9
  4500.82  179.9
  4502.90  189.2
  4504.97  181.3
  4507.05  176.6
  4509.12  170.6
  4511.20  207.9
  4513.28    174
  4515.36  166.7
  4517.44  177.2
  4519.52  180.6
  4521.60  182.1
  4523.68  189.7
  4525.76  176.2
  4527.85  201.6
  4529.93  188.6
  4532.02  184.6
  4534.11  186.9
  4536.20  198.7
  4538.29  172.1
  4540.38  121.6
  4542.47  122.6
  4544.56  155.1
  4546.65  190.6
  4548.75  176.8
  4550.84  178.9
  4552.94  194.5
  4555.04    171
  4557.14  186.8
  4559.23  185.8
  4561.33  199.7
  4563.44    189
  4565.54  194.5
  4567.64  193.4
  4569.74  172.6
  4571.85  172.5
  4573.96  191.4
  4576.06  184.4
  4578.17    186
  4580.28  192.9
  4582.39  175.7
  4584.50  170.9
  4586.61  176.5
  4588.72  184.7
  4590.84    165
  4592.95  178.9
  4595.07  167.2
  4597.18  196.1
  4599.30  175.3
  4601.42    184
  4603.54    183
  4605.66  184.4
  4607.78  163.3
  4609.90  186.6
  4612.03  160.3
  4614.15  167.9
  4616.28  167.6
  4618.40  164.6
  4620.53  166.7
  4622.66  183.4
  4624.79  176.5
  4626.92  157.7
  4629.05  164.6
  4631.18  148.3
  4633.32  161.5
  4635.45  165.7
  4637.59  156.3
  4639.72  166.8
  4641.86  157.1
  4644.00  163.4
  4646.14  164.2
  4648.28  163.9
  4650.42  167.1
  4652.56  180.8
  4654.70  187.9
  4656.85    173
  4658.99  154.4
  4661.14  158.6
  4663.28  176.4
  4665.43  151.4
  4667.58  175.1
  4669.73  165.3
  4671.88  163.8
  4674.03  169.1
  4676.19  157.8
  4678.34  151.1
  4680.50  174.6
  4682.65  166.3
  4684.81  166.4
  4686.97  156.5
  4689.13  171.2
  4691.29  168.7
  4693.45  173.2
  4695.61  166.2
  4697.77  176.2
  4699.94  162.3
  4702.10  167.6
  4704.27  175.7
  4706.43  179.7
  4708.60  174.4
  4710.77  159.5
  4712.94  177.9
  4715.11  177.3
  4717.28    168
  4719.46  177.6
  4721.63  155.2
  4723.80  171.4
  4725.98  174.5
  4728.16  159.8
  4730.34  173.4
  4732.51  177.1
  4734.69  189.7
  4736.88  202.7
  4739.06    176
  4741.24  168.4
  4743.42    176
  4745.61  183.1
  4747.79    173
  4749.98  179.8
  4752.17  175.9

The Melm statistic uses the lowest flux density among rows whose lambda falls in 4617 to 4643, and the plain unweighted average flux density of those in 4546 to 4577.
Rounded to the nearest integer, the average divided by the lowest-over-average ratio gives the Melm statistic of 232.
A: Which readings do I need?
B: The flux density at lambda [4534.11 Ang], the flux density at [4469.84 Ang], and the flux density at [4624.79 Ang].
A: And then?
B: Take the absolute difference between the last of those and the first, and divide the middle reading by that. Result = 19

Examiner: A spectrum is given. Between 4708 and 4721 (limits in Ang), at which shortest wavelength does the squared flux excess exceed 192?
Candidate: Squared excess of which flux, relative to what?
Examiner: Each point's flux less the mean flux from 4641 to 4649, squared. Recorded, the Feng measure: 4712.94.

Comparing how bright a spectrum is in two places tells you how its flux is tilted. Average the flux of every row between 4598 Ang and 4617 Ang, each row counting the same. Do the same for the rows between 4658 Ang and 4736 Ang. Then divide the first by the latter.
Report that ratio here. 1.04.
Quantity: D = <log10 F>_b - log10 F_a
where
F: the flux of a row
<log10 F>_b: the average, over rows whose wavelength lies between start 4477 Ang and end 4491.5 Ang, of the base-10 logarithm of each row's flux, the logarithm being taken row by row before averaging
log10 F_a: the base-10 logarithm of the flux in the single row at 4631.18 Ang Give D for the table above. 0.11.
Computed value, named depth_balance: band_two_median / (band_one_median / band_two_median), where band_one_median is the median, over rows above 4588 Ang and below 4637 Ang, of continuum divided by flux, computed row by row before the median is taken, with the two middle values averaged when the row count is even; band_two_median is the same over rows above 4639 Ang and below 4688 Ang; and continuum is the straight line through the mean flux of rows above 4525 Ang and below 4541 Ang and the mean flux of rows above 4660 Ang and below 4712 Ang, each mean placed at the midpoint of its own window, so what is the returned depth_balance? 1.02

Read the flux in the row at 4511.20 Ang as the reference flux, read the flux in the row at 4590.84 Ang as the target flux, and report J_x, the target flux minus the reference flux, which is -43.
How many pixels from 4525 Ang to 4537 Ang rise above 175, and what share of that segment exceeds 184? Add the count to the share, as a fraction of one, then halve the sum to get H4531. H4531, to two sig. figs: 3.4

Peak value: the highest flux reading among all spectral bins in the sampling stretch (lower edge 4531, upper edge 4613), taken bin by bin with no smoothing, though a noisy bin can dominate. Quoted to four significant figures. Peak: 199.7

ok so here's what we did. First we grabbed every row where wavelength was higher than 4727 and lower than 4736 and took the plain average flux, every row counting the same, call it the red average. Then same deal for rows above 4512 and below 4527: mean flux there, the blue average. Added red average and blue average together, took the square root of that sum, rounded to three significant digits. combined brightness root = 18.8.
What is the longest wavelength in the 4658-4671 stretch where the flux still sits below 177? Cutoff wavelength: 4669.73 Ang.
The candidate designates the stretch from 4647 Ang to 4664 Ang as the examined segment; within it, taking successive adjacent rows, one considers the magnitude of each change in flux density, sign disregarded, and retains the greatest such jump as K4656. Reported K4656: 19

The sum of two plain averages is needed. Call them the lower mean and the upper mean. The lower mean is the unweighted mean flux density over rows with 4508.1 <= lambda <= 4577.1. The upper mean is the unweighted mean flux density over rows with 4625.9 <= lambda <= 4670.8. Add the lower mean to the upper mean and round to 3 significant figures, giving 345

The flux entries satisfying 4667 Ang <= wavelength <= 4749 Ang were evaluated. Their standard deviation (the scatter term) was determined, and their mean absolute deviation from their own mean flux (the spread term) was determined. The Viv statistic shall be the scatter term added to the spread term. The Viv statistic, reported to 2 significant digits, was 17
